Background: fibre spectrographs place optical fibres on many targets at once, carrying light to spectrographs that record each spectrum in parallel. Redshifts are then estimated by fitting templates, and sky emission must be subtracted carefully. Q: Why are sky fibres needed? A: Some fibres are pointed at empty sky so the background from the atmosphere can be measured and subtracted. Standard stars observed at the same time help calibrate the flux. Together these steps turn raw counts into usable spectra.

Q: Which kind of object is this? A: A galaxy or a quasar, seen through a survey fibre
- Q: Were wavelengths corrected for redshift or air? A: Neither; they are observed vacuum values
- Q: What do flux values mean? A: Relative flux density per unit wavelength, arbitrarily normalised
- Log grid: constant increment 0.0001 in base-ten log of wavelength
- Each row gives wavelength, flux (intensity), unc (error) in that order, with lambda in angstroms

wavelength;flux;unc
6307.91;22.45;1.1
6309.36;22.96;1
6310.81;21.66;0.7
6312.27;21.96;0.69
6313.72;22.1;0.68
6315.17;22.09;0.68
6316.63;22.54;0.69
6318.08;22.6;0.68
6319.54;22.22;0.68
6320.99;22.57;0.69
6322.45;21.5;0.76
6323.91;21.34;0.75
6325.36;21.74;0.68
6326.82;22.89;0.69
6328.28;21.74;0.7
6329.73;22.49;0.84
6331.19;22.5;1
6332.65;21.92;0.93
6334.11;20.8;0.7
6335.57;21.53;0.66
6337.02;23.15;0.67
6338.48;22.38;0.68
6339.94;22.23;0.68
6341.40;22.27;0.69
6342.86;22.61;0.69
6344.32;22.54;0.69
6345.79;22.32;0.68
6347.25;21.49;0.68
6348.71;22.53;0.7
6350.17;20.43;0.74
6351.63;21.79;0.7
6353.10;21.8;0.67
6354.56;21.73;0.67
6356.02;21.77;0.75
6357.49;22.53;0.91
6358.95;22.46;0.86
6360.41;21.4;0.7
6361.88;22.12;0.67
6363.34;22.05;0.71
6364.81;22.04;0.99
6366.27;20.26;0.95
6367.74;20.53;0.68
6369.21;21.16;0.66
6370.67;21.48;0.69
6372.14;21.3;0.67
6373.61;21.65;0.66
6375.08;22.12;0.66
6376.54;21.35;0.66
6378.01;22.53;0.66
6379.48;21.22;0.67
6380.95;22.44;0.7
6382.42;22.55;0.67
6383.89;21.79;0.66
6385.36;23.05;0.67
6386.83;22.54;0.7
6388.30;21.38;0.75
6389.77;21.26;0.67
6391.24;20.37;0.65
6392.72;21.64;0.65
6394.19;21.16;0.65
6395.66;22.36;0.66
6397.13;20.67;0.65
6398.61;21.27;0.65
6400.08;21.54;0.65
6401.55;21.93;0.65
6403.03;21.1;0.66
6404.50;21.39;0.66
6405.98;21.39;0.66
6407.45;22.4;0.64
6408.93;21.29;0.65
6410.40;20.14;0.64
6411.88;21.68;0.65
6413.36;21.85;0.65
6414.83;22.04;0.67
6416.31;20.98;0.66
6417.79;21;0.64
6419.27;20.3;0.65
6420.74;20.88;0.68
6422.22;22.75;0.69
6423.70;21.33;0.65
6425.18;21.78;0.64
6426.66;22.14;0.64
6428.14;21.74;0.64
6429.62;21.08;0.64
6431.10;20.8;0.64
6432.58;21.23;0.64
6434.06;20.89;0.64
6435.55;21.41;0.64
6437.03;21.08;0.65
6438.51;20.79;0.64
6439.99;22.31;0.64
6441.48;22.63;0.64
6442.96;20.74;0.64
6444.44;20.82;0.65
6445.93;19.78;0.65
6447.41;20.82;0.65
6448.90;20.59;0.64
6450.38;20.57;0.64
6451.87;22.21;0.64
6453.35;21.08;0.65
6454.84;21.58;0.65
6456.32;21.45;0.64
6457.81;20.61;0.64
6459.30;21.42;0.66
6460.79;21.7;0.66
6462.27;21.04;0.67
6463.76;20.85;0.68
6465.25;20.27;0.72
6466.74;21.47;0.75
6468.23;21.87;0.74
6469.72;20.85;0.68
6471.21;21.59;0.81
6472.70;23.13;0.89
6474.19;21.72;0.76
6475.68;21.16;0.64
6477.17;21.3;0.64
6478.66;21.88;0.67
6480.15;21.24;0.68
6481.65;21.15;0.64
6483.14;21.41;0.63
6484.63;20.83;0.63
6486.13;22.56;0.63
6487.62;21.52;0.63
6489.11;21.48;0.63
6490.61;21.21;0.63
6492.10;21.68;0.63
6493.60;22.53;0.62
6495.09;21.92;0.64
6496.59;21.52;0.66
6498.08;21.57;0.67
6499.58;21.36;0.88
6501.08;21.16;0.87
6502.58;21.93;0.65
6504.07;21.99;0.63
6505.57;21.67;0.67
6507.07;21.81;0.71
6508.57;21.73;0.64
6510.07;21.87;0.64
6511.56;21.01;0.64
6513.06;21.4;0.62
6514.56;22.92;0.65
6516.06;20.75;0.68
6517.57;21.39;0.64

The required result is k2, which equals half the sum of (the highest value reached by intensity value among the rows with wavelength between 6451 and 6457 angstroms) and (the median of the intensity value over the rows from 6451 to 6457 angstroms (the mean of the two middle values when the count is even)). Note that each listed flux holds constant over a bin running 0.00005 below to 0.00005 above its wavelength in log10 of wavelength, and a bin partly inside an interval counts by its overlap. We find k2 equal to 21.9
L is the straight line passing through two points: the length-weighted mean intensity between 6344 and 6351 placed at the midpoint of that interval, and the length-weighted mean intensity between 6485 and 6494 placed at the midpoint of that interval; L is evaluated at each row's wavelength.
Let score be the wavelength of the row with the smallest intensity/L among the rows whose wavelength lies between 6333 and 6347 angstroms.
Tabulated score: 6334.11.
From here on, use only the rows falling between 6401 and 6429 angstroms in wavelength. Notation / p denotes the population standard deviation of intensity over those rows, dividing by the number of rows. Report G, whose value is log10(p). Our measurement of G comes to -0.188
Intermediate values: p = 0.65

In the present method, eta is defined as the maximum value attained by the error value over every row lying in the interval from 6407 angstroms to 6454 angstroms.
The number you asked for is 0.69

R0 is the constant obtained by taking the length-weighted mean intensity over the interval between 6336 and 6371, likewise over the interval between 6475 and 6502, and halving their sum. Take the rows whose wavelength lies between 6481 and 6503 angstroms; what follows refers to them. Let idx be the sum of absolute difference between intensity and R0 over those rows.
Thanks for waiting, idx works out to 6.0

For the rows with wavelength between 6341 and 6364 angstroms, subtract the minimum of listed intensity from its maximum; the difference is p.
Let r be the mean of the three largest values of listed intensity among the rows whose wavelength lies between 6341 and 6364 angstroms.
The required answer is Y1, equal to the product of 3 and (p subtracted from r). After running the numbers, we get 61.1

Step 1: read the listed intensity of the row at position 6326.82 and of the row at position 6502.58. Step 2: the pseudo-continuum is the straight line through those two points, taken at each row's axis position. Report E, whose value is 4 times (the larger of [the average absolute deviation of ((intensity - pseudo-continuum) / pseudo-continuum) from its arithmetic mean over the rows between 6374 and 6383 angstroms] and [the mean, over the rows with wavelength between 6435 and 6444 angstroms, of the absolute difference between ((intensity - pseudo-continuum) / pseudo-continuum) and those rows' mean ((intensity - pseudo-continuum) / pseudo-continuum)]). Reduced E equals 0.118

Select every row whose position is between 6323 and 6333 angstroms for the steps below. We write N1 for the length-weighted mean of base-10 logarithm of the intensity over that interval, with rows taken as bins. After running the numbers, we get 1.344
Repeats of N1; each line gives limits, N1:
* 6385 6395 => 1.334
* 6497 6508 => 1.335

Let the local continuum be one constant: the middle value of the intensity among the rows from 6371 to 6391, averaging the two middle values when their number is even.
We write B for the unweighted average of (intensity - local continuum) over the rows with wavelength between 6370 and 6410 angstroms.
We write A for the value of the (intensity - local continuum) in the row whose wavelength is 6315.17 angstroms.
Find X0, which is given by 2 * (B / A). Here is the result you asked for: -0.8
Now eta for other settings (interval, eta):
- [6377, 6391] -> 0.75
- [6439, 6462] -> 0.66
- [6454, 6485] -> 0.89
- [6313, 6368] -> 1.00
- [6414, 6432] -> 0.69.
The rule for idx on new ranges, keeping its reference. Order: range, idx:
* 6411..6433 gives 8.1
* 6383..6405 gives 8.4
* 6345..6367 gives 7.6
